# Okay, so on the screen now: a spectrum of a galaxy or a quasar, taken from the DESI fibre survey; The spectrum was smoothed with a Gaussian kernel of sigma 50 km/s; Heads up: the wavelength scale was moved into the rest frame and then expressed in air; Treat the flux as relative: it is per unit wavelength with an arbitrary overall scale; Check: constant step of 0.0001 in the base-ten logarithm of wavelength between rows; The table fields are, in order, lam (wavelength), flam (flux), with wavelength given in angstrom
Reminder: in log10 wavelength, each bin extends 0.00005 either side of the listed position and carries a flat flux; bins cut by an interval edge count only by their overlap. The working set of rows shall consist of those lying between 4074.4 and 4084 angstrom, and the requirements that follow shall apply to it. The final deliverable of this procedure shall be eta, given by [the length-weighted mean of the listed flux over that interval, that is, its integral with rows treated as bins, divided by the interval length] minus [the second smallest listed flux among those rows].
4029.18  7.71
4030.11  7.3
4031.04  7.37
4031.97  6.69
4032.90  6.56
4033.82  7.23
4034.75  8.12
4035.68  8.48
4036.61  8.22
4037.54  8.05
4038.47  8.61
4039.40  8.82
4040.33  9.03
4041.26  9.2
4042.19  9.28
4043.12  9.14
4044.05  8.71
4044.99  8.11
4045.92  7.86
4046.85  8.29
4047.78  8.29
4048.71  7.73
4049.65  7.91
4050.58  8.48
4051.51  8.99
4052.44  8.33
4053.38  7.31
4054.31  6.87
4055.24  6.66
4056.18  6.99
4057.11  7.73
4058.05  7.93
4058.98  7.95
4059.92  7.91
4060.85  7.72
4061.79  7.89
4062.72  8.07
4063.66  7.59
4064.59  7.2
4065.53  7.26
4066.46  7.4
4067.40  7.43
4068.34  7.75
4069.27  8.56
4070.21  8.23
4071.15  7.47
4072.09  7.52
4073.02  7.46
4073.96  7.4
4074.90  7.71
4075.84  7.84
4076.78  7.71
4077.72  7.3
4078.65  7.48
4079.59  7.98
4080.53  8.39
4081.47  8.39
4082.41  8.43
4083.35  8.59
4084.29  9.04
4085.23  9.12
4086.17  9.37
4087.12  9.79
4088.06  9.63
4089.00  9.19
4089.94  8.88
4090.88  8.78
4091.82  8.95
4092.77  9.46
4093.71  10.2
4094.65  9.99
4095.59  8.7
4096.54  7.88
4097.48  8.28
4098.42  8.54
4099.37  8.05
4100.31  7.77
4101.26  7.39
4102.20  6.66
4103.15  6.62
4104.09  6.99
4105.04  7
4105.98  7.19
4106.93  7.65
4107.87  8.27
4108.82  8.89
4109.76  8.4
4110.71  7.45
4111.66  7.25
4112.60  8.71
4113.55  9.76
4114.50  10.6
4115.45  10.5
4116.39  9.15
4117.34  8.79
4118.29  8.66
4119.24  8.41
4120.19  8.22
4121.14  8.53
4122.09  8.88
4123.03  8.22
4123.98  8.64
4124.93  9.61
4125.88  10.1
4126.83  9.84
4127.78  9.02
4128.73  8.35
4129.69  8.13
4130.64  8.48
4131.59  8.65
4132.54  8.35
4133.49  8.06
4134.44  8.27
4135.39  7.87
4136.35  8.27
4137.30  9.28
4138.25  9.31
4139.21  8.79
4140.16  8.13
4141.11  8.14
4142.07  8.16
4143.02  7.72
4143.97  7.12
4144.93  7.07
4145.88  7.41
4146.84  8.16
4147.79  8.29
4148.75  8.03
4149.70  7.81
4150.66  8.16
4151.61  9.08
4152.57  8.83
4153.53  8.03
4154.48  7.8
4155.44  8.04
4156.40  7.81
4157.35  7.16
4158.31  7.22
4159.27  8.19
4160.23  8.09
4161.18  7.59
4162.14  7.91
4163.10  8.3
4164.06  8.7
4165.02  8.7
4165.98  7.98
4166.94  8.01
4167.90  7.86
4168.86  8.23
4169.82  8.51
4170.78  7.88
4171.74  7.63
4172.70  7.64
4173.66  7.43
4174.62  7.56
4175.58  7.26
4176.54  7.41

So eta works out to 0.5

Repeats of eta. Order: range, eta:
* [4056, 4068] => 0.4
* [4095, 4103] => 0.5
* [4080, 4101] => 1.0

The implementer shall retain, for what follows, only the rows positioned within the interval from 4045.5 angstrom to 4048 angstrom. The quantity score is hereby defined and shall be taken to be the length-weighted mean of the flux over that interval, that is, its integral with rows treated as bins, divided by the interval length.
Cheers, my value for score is 8.1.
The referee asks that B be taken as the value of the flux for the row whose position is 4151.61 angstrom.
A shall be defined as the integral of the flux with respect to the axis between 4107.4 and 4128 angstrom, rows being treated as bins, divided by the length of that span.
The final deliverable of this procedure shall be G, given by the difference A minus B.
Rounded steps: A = 8.91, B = 9.08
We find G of -0.17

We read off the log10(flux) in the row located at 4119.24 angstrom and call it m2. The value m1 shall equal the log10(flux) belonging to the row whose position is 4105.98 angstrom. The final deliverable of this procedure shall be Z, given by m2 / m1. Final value 1.08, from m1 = 0.857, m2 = 0.92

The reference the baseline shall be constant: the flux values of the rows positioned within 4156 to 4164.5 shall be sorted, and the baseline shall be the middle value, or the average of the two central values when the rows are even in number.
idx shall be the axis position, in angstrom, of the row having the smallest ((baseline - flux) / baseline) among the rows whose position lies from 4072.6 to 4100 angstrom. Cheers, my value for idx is 4093.71 angstrom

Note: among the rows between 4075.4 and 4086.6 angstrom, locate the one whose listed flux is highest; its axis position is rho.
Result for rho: 4086.17 angstrom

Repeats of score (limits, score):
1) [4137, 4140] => 9.0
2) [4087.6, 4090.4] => 9.2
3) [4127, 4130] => 8.6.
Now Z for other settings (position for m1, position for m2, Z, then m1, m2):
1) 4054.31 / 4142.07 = 1.09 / 0.837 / 0.91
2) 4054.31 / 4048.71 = 1.06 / 0.837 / 0.89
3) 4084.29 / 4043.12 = 1.00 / 0.956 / 0.96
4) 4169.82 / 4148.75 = 0.97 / 0.930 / 0.90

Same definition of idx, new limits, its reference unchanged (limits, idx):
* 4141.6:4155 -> 4151.61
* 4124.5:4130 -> 4125.88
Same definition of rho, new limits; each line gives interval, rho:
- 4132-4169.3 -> 4138.25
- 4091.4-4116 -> 4114.50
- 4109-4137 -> 4114.50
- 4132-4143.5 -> 4138.25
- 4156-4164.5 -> 4164.06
